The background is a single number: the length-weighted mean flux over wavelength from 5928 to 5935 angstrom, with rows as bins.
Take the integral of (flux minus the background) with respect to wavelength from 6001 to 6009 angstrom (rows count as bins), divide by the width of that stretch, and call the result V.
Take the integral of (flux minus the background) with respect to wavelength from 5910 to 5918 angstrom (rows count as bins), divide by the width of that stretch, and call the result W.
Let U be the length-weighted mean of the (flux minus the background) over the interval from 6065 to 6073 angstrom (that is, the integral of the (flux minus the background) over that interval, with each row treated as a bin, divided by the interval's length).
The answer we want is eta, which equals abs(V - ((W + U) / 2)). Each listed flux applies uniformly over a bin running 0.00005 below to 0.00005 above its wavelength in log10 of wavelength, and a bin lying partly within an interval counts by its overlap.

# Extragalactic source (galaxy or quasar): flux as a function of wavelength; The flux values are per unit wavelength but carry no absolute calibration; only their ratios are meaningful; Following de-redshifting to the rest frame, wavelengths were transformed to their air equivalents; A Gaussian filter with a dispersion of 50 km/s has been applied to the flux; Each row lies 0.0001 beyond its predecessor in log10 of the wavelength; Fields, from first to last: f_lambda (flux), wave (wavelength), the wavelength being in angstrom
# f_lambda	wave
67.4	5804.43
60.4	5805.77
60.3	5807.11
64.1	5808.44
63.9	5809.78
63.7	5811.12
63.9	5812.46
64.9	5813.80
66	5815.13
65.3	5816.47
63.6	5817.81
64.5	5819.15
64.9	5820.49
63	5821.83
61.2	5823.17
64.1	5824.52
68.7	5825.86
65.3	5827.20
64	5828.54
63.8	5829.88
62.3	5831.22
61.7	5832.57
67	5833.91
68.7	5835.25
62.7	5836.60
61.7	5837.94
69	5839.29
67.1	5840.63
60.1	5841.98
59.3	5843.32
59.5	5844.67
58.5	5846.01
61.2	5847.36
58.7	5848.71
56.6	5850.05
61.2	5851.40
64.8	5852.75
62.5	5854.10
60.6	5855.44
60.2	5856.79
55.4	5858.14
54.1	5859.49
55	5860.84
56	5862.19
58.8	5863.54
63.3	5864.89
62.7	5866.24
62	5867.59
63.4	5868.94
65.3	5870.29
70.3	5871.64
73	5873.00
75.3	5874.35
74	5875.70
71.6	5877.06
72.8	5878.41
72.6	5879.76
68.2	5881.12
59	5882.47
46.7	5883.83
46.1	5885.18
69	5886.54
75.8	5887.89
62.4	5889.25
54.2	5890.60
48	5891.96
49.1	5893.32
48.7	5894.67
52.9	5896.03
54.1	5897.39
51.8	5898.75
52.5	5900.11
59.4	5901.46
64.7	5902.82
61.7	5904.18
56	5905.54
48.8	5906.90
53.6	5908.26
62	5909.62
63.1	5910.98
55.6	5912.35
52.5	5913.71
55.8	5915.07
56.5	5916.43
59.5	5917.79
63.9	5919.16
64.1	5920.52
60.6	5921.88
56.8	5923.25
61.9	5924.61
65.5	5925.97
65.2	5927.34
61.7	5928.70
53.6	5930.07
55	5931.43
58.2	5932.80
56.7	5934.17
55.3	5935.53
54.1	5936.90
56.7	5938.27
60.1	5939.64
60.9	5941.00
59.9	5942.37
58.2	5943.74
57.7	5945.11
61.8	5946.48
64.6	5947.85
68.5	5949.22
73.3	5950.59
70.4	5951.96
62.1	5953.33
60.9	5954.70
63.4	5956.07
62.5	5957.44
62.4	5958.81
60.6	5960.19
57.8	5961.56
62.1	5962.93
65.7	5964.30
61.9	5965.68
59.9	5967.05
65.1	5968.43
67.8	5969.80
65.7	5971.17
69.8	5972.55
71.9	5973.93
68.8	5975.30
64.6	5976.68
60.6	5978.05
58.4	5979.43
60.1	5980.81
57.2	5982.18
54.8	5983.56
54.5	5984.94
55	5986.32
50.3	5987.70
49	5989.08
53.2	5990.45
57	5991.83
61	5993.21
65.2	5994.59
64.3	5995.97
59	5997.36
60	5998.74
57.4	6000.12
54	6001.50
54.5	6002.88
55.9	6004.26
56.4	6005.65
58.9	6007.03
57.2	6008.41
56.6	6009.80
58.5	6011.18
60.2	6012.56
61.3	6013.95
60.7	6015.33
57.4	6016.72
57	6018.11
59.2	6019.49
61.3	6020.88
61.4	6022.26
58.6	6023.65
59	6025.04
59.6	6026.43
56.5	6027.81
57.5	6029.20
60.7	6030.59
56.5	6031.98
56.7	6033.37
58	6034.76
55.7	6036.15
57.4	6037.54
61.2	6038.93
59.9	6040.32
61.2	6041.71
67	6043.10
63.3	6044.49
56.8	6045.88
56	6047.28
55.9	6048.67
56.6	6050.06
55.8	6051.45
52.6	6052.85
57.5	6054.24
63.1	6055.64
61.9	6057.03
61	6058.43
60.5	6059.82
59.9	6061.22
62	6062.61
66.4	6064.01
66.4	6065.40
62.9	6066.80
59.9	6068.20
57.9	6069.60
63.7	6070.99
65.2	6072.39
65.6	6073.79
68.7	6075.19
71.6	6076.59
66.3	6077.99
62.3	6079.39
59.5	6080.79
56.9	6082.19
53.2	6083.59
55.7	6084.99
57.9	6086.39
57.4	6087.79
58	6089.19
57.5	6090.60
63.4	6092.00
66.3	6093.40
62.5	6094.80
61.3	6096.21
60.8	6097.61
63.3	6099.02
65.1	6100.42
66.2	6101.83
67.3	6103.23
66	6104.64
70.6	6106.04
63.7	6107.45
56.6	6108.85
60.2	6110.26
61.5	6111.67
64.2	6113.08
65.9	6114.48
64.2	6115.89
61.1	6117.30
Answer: 3.67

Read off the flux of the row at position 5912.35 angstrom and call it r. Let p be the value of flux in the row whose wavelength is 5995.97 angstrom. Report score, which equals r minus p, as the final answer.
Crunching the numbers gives -9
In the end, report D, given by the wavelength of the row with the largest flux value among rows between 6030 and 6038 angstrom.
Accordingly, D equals 6030.59 angstrom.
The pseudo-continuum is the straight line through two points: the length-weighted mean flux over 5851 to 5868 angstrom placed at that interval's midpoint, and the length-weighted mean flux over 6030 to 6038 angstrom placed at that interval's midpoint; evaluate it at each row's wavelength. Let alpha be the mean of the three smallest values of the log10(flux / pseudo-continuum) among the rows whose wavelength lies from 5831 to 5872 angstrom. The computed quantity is -0.04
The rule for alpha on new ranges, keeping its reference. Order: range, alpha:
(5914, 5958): -0.03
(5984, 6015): -0.06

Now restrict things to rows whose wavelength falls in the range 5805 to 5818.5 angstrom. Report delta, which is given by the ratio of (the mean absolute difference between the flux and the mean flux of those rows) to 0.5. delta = 2.6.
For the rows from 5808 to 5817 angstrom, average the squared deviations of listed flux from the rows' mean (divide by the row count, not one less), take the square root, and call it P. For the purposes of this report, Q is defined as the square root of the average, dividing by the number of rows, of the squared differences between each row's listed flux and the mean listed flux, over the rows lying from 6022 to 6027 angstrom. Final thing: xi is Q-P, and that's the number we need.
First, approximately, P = 0.8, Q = 1.1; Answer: 0.3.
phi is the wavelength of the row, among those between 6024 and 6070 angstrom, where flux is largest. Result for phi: 6043.10 angstrom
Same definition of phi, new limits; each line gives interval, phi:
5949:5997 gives 5950.59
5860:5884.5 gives 5874.35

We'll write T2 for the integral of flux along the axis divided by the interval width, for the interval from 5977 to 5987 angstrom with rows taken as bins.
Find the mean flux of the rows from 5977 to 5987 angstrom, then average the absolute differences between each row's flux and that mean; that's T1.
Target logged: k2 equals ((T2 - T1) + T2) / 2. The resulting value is 56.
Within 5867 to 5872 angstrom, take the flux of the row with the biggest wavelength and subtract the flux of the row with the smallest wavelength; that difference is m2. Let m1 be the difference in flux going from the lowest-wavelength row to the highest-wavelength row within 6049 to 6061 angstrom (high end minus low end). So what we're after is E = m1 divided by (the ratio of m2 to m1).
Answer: 2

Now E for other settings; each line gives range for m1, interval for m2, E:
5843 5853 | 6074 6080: -5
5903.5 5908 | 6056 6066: 37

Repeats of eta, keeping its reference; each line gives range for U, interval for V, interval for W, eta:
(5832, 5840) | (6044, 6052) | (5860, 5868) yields 5.04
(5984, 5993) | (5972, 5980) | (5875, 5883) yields 3.95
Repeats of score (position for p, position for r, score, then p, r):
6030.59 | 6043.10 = 6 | 60.7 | 67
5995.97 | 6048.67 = -8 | 64.3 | 55.9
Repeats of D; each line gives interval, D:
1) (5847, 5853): 5852.75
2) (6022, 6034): 6022.26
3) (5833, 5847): 5839.29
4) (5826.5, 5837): 5835.25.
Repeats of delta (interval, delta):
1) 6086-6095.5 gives 6.2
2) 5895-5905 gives 8.9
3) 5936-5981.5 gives 7.4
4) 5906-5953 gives 8.4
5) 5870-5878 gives 5.0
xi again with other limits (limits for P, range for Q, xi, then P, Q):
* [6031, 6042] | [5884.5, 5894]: 8.6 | 2.0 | 10.6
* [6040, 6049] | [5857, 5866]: -0.7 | 3.9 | 3.1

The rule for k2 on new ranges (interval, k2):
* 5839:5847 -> 60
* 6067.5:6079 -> 63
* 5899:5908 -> 54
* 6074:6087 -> 59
